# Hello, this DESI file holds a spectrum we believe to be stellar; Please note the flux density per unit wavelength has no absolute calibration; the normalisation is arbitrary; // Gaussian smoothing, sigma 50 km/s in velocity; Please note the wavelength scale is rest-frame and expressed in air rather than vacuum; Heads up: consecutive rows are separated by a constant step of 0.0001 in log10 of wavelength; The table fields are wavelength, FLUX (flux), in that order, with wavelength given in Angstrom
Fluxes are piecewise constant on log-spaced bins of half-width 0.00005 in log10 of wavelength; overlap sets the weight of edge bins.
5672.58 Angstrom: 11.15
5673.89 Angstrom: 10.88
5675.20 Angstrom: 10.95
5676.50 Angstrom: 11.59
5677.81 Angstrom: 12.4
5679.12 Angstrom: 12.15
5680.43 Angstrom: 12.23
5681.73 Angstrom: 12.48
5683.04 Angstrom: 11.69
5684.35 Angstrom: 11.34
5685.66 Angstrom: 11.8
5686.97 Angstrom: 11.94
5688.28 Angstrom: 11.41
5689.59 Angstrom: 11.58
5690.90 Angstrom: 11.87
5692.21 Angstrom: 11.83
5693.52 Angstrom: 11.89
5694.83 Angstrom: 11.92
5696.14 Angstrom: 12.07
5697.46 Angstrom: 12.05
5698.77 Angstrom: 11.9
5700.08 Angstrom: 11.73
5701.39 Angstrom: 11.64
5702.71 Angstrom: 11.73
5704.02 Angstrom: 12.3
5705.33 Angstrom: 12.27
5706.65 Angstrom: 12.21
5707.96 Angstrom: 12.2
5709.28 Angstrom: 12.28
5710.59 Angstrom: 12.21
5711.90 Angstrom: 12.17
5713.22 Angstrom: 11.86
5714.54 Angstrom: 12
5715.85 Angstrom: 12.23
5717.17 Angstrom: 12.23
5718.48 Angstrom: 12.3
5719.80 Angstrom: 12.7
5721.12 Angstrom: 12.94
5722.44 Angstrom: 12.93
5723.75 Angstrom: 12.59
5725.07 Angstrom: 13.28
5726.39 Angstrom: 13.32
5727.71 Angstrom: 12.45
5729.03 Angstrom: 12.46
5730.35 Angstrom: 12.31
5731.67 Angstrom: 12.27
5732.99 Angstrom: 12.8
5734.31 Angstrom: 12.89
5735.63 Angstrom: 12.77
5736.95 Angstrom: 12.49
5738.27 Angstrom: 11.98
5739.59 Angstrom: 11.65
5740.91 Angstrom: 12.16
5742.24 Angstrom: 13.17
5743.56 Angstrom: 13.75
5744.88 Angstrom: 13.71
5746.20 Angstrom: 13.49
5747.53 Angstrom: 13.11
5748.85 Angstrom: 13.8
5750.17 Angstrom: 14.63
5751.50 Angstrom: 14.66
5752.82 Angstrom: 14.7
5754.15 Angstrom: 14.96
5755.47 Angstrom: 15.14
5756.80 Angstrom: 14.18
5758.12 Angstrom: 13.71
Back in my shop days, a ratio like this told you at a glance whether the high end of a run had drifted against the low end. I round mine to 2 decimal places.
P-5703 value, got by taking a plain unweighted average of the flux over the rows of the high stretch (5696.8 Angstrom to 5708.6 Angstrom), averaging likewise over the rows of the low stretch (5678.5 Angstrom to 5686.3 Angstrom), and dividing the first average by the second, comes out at 1.00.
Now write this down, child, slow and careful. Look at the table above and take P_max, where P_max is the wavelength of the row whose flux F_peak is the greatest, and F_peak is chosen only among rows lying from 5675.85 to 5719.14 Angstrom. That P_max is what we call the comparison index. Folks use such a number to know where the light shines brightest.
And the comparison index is 5681.73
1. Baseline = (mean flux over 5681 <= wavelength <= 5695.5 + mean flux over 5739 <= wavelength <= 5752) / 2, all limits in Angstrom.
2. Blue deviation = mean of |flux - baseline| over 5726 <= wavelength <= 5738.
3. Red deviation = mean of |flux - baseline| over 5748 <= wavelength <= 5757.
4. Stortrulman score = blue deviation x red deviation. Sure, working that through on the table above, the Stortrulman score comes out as 0.53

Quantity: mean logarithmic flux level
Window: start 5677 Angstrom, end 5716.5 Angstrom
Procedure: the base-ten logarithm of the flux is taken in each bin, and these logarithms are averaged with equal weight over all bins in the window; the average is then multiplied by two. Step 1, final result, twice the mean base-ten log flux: 2.16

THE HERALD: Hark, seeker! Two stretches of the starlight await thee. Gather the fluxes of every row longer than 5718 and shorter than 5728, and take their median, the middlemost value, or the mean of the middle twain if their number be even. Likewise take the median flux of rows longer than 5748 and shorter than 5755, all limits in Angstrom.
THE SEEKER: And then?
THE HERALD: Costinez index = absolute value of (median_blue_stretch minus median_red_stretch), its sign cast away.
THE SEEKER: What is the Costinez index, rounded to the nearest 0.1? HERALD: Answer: 1.8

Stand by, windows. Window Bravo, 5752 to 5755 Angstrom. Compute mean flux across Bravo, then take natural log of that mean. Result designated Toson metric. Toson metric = 2.70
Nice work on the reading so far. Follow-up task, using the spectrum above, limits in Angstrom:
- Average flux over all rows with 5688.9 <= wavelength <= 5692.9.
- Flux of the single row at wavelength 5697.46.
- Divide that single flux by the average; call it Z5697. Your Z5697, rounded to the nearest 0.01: 1.02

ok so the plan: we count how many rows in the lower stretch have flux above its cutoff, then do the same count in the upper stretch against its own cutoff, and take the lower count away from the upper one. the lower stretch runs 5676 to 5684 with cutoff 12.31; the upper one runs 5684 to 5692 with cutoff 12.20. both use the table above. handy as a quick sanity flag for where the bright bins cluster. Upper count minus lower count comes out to -2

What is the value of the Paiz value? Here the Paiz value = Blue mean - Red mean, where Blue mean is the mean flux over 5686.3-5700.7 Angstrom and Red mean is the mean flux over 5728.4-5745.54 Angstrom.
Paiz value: -0.81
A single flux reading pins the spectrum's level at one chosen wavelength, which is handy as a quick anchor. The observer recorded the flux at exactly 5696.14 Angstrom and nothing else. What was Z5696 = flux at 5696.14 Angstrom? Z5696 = 12.07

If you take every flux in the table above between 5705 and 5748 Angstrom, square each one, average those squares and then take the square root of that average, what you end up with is 12.6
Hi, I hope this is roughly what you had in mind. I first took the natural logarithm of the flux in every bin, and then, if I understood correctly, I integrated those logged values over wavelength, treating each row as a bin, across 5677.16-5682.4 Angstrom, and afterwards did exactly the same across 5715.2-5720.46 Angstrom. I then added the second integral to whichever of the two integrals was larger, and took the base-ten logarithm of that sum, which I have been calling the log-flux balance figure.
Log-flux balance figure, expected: 1.42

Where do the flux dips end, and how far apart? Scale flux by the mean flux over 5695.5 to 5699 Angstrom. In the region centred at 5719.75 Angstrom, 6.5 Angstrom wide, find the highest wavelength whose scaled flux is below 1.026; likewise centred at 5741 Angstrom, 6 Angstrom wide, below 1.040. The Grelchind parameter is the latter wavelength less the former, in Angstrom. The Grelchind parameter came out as 22.4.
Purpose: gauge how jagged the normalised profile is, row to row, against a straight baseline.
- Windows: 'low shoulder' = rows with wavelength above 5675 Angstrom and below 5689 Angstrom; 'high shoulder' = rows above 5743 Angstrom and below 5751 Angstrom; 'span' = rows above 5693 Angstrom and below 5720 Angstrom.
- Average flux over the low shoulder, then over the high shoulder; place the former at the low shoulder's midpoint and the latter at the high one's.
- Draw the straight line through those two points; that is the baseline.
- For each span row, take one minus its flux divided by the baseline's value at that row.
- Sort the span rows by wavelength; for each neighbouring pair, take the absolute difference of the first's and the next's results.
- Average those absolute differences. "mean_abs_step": 0.011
